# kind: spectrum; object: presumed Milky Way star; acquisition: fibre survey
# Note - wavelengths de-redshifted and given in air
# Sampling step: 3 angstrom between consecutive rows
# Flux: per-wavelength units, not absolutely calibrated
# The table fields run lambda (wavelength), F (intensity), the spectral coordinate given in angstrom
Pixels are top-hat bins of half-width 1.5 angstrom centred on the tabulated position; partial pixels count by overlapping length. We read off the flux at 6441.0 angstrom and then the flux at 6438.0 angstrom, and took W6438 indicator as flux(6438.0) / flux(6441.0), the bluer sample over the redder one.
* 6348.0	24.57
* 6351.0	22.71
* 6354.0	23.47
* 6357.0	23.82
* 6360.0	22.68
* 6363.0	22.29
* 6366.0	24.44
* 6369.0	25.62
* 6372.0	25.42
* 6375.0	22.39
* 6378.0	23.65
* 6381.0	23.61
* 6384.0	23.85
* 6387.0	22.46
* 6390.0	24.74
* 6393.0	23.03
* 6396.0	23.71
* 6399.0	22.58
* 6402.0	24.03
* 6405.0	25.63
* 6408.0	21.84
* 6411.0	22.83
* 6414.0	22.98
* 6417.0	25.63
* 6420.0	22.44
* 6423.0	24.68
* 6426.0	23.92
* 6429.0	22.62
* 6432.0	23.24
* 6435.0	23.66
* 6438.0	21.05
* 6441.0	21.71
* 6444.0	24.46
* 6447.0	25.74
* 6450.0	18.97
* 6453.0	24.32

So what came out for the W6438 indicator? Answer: 0.97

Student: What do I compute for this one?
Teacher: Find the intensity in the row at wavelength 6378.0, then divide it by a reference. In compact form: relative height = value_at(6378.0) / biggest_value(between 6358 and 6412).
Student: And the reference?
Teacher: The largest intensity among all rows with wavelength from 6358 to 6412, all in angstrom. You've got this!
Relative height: 0.92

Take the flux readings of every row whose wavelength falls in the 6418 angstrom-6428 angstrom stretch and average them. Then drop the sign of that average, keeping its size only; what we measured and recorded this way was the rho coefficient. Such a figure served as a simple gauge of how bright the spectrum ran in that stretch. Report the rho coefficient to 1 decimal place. 23.7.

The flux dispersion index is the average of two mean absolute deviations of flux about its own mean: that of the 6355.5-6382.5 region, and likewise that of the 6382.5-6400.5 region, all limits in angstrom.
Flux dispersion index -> 0.82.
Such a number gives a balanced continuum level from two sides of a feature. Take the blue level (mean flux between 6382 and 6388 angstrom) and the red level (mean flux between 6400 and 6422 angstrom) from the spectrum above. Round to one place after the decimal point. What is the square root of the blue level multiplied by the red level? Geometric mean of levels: 23.4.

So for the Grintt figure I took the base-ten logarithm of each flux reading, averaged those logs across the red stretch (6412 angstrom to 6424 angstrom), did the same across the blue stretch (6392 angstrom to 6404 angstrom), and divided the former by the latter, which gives 1.01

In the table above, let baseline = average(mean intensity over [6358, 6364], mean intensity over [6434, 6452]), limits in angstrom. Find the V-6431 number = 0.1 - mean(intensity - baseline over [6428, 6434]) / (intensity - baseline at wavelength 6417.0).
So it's 0.0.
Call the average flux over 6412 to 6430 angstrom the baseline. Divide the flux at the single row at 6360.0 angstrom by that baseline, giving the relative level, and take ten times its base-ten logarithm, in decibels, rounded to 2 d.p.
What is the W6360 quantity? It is -0.19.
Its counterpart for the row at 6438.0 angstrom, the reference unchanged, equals -0.52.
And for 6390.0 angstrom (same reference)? 0.18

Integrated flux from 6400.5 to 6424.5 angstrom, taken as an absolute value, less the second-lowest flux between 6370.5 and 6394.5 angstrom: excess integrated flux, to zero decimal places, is 548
